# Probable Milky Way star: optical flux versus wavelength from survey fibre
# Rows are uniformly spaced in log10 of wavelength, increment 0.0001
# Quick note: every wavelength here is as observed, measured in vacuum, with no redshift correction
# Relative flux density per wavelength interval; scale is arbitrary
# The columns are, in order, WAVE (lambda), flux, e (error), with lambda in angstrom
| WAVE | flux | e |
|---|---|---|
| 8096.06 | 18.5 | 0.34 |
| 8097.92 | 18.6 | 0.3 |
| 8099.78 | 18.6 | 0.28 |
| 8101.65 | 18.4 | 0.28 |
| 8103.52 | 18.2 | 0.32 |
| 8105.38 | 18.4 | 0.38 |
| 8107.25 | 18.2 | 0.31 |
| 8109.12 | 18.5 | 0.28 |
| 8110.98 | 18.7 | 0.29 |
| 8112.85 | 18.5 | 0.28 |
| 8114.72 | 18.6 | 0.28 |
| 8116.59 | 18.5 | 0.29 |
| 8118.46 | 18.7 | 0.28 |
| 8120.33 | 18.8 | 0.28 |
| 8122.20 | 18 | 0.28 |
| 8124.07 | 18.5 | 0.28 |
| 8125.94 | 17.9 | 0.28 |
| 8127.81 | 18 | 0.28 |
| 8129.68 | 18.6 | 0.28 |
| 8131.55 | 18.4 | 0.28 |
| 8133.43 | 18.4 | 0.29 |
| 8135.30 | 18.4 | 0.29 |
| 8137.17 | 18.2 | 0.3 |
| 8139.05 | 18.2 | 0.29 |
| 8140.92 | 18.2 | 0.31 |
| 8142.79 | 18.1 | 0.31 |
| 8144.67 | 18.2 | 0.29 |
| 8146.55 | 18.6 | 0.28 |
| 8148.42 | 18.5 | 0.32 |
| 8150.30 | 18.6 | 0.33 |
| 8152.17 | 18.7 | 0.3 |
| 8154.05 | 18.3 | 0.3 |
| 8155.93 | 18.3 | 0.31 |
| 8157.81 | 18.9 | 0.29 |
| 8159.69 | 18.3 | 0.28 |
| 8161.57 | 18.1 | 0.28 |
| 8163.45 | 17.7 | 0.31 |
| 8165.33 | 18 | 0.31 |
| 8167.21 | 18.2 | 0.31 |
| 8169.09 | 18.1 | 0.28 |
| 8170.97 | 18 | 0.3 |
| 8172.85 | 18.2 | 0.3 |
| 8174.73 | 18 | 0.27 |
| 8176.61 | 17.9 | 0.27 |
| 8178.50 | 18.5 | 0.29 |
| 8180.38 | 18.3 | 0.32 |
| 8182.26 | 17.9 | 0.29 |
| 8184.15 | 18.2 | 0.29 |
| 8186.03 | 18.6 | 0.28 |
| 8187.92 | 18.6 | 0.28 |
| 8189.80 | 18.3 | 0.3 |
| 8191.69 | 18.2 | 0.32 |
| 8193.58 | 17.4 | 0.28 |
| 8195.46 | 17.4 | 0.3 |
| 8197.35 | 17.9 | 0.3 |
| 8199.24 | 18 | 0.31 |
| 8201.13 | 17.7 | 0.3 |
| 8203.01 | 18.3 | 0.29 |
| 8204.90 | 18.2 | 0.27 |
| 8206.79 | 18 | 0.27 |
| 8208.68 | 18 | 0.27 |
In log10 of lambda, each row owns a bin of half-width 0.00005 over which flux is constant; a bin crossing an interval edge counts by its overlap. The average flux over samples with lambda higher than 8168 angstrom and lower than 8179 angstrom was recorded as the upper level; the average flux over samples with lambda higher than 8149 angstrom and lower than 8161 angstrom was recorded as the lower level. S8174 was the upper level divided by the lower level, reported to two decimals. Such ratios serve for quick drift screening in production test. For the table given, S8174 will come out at 0.98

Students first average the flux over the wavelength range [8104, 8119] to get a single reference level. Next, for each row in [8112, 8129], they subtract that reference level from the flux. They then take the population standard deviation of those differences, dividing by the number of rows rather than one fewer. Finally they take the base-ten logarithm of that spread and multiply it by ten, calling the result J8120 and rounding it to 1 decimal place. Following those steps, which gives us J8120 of -5.0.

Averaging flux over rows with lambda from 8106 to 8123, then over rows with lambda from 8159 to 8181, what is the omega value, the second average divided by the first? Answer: 0.979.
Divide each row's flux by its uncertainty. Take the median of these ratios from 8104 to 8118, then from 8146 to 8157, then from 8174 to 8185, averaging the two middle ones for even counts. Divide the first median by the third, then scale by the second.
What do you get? 61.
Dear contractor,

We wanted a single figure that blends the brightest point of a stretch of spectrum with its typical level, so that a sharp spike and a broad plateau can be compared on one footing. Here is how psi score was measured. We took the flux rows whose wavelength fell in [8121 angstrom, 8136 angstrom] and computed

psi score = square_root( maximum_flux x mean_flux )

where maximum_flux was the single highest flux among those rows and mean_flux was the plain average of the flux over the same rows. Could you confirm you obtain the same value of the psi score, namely 18.4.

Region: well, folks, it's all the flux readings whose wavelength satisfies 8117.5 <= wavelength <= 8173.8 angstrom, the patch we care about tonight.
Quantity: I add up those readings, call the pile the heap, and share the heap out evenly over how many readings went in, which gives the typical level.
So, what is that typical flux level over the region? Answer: 18.30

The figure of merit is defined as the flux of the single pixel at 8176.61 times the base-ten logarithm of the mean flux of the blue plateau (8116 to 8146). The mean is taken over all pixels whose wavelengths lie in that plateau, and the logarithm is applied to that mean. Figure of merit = 22.6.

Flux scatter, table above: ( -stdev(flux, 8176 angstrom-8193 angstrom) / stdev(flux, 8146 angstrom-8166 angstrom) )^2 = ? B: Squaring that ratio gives 0.6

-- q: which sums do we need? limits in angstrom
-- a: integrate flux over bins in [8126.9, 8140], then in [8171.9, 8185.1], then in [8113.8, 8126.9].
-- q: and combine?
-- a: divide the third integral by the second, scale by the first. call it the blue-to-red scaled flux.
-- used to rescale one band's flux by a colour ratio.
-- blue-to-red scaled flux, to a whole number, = 242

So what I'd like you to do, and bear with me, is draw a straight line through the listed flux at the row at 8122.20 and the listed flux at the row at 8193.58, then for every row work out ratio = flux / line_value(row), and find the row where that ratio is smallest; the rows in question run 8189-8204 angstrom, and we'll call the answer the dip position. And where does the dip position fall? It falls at 8193.58 angstrom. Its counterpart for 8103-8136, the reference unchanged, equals 8125.94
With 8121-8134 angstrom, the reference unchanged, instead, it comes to 8125.94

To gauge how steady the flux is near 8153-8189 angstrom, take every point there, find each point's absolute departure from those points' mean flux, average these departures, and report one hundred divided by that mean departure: 458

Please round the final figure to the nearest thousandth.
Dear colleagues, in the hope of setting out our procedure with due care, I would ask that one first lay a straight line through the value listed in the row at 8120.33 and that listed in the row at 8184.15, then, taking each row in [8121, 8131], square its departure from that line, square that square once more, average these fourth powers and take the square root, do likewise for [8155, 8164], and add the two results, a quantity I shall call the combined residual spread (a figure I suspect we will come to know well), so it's 0.724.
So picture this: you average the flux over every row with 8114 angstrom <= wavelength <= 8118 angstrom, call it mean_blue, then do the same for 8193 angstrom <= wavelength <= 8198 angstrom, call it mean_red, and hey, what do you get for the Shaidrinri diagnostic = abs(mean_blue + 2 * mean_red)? 53.7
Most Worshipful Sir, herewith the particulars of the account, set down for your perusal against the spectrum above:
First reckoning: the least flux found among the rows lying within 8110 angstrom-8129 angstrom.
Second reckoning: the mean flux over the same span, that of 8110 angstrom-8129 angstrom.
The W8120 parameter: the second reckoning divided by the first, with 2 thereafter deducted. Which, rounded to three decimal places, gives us -0.971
